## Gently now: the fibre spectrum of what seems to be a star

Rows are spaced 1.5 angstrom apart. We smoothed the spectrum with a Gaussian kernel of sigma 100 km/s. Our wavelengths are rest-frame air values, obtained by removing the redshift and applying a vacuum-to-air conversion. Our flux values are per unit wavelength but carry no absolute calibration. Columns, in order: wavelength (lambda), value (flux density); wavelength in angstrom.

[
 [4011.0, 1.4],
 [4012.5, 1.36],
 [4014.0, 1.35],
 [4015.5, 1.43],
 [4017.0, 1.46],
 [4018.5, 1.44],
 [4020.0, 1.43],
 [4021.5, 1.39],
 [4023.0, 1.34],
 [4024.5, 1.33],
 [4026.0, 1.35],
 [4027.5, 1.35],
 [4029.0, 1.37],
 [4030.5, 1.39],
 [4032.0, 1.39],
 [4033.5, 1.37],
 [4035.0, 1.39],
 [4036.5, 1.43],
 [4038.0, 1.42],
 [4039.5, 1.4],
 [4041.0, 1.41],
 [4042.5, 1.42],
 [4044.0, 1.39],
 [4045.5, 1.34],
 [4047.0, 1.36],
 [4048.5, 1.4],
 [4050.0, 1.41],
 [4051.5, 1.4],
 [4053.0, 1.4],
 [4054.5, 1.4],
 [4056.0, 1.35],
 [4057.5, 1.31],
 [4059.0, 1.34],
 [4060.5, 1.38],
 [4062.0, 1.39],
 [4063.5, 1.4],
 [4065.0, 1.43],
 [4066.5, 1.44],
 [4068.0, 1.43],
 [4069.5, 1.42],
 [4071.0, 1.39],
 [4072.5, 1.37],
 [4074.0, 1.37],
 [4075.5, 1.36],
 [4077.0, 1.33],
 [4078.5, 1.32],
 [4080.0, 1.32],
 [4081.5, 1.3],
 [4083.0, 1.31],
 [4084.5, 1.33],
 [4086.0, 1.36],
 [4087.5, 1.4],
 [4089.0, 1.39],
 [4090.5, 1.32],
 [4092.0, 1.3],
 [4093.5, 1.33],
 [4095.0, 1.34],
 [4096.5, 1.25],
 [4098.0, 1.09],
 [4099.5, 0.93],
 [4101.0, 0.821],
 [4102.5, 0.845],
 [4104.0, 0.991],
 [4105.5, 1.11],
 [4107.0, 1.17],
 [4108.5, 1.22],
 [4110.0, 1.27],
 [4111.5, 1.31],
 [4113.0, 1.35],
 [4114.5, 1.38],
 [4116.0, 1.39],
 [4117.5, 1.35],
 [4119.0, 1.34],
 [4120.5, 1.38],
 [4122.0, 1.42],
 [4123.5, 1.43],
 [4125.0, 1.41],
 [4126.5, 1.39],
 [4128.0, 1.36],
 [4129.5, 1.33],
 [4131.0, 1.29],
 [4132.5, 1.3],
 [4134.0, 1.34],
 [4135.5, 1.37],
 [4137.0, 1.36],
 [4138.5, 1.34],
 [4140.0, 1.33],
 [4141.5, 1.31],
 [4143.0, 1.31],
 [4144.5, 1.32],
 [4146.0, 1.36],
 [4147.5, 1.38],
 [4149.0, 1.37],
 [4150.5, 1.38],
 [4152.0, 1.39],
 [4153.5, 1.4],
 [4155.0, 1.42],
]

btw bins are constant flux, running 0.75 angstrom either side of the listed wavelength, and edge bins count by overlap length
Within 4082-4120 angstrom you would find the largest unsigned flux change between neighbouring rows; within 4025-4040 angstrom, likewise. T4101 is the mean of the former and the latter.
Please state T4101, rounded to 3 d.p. 0.100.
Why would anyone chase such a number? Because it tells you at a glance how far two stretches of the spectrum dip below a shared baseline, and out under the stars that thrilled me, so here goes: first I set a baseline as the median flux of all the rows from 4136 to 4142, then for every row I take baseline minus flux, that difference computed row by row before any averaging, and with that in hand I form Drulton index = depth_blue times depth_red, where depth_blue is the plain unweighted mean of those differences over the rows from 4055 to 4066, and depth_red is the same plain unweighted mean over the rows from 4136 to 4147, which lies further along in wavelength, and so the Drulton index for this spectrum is 0.000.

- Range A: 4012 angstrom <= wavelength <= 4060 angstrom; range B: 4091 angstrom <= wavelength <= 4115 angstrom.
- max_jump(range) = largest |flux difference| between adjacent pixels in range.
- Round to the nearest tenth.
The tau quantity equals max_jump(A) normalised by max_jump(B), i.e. 0.5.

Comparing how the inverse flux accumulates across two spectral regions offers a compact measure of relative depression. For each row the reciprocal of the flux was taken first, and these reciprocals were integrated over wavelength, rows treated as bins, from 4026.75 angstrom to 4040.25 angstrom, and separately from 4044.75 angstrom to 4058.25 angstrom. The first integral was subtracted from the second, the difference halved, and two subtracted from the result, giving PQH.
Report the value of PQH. -1.94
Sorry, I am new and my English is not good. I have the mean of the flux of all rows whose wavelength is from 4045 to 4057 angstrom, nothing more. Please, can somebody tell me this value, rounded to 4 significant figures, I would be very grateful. 1.382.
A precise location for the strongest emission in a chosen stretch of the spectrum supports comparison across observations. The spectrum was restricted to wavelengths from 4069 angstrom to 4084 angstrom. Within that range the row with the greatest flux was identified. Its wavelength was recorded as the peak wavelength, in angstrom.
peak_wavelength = 4069.5 angstrom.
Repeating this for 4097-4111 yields 4110.0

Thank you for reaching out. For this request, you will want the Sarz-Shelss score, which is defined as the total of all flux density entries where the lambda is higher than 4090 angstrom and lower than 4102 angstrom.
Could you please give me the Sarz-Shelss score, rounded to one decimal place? 9.4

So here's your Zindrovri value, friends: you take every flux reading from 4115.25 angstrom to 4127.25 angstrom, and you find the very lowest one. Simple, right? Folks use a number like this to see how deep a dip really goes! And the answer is 1.34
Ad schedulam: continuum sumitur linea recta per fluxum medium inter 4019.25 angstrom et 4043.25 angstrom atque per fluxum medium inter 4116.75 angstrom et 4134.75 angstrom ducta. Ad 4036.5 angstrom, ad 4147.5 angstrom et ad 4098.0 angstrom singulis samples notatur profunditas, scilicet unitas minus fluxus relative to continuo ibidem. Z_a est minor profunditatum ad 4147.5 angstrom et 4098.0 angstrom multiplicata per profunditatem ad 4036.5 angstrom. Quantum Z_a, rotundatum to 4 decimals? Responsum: 0.0006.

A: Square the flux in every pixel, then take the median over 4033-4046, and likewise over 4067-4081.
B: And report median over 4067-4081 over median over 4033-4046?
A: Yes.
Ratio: 1.0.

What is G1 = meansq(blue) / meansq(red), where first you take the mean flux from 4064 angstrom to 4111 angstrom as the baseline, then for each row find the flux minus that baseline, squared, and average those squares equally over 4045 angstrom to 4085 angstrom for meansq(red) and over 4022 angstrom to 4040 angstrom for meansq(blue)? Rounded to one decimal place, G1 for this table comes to 1.1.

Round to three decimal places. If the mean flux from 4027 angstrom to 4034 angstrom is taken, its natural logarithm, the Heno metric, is 0.318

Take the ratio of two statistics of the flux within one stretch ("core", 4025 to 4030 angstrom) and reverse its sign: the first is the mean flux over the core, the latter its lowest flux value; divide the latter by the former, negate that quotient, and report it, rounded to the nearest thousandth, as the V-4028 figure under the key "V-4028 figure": -0.995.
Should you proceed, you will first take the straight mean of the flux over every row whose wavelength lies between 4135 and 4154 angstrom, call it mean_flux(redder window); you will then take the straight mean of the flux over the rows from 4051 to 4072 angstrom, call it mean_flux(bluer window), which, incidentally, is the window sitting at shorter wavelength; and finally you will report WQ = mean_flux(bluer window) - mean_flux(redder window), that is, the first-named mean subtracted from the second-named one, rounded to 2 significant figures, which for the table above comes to 0.036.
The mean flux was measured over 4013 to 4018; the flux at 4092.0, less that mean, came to -0.11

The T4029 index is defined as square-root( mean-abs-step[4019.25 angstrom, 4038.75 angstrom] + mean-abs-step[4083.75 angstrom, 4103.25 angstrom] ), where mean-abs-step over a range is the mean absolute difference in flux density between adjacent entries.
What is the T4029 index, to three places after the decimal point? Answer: 0.289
